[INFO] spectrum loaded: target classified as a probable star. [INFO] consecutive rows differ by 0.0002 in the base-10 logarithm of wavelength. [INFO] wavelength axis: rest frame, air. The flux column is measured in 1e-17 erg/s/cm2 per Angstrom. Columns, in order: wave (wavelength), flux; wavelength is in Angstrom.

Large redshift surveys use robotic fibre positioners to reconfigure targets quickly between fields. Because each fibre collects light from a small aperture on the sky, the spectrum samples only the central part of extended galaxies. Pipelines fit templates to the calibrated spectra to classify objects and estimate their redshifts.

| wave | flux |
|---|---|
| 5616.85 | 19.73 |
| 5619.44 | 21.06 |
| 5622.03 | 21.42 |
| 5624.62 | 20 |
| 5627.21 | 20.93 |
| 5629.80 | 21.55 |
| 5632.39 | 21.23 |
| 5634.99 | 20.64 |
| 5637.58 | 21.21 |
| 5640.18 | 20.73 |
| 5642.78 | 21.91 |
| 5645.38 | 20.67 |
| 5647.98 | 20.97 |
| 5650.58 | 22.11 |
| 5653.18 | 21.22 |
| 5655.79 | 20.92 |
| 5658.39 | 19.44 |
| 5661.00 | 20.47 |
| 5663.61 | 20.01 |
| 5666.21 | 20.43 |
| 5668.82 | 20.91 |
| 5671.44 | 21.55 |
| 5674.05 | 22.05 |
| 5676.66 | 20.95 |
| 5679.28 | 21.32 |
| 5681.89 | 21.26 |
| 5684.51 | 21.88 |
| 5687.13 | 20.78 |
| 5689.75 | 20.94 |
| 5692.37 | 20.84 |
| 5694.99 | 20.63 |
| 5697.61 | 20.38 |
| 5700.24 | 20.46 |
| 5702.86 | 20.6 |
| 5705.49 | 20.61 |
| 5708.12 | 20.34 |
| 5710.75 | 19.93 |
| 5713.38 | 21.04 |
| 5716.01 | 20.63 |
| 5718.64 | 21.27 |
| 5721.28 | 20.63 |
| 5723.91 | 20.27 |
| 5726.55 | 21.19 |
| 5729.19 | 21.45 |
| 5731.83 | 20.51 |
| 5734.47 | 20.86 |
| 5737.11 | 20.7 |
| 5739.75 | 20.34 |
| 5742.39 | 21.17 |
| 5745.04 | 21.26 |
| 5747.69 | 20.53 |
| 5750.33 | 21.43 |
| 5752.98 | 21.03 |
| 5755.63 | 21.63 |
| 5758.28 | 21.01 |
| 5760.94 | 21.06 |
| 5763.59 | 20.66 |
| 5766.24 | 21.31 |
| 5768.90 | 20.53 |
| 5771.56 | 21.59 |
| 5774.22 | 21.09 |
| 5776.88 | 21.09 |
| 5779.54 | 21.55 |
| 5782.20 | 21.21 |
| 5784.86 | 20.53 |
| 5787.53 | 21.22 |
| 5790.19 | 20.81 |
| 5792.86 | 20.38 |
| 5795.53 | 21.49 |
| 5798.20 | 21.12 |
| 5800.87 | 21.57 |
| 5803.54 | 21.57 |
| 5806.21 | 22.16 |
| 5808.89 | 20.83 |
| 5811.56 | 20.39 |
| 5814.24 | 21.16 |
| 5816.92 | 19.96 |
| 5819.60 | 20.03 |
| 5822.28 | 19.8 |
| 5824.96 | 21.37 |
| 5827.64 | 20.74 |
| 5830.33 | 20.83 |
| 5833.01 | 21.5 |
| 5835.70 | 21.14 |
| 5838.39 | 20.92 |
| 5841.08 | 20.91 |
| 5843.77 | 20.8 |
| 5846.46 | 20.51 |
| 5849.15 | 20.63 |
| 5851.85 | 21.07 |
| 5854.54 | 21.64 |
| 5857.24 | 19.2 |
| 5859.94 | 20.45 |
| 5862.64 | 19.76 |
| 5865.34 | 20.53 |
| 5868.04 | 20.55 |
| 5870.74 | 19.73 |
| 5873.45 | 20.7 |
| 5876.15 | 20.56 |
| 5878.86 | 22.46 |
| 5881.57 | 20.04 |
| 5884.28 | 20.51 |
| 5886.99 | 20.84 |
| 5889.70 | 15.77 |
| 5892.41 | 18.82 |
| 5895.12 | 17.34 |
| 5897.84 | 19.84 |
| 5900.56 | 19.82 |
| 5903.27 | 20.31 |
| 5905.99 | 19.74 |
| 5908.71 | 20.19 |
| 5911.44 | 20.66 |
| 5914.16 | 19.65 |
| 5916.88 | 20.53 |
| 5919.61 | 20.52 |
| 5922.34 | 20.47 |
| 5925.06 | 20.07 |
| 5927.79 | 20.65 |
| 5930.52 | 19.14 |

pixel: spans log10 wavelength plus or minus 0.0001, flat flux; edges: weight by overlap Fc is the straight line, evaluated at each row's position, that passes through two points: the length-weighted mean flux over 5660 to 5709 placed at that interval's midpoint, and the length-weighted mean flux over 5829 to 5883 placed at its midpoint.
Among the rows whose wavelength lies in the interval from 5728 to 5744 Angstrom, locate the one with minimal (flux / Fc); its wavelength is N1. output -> 5739.75 Angstrom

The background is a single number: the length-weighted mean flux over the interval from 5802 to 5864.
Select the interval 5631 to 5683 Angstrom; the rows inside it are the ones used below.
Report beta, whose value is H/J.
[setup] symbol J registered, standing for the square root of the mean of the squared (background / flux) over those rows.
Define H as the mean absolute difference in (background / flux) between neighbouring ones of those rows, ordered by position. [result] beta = 0.033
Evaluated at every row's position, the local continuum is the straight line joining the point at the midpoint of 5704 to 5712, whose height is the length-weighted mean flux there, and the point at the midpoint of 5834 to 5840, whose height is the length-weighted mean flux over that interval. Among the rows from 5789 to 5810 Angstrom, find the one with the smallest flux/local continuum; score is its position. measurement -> 5792.86 Angstrom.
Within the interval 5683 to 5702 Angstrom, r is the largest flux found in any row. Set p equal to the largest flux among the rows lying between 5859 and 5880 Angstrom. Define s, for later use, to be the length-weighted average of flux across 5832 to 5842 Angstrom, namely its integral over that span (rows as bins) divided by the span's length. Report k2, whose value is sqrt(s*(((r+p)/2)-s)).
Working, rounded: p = 22.46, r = 21.88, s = 21.1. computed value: 4.7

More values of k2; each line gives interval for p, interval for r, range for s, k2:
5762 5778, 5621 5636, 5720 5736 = 4.0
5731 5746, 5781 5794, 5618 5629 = 2.8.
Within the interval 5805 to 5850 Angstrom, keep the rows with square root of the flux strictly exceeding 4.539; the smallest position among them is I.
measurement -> 5806.21 Angstrom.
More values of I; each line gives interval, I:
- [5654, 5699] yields 5655.79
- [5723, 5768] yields 5726.55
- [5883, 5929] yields 5886.99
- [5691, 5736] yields 5692.37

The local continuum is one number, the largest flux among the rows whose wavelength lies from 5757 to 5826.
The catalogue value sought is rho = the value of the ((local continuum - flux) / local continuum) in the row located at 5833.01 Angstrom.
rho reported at 0.030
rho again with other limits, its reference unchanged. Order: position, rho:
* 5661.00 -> 0.076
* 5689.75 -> 0.055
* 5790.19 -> 0.061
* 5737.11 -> 0.066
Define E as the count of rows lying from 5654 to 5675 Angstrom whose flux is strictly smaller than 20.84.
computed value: 4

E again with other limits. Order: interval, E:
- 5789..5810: 3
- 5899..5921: 8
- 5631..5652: 3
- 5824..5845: 3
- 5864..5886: 7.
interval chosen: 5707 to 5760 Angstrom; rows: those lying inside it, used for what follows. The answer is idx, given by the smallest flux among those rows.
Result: 19.93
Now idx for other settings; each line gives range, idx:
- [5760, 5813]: 20.38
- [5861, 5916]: 15.77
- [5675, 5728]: 19.93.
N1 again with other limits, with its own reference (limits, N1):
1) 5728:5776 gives 5739.75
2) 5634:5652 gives 5634.99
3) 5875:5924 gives 5889.70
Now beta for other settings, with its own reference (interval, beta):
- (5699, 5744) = 0.024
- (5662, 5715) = 0.020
